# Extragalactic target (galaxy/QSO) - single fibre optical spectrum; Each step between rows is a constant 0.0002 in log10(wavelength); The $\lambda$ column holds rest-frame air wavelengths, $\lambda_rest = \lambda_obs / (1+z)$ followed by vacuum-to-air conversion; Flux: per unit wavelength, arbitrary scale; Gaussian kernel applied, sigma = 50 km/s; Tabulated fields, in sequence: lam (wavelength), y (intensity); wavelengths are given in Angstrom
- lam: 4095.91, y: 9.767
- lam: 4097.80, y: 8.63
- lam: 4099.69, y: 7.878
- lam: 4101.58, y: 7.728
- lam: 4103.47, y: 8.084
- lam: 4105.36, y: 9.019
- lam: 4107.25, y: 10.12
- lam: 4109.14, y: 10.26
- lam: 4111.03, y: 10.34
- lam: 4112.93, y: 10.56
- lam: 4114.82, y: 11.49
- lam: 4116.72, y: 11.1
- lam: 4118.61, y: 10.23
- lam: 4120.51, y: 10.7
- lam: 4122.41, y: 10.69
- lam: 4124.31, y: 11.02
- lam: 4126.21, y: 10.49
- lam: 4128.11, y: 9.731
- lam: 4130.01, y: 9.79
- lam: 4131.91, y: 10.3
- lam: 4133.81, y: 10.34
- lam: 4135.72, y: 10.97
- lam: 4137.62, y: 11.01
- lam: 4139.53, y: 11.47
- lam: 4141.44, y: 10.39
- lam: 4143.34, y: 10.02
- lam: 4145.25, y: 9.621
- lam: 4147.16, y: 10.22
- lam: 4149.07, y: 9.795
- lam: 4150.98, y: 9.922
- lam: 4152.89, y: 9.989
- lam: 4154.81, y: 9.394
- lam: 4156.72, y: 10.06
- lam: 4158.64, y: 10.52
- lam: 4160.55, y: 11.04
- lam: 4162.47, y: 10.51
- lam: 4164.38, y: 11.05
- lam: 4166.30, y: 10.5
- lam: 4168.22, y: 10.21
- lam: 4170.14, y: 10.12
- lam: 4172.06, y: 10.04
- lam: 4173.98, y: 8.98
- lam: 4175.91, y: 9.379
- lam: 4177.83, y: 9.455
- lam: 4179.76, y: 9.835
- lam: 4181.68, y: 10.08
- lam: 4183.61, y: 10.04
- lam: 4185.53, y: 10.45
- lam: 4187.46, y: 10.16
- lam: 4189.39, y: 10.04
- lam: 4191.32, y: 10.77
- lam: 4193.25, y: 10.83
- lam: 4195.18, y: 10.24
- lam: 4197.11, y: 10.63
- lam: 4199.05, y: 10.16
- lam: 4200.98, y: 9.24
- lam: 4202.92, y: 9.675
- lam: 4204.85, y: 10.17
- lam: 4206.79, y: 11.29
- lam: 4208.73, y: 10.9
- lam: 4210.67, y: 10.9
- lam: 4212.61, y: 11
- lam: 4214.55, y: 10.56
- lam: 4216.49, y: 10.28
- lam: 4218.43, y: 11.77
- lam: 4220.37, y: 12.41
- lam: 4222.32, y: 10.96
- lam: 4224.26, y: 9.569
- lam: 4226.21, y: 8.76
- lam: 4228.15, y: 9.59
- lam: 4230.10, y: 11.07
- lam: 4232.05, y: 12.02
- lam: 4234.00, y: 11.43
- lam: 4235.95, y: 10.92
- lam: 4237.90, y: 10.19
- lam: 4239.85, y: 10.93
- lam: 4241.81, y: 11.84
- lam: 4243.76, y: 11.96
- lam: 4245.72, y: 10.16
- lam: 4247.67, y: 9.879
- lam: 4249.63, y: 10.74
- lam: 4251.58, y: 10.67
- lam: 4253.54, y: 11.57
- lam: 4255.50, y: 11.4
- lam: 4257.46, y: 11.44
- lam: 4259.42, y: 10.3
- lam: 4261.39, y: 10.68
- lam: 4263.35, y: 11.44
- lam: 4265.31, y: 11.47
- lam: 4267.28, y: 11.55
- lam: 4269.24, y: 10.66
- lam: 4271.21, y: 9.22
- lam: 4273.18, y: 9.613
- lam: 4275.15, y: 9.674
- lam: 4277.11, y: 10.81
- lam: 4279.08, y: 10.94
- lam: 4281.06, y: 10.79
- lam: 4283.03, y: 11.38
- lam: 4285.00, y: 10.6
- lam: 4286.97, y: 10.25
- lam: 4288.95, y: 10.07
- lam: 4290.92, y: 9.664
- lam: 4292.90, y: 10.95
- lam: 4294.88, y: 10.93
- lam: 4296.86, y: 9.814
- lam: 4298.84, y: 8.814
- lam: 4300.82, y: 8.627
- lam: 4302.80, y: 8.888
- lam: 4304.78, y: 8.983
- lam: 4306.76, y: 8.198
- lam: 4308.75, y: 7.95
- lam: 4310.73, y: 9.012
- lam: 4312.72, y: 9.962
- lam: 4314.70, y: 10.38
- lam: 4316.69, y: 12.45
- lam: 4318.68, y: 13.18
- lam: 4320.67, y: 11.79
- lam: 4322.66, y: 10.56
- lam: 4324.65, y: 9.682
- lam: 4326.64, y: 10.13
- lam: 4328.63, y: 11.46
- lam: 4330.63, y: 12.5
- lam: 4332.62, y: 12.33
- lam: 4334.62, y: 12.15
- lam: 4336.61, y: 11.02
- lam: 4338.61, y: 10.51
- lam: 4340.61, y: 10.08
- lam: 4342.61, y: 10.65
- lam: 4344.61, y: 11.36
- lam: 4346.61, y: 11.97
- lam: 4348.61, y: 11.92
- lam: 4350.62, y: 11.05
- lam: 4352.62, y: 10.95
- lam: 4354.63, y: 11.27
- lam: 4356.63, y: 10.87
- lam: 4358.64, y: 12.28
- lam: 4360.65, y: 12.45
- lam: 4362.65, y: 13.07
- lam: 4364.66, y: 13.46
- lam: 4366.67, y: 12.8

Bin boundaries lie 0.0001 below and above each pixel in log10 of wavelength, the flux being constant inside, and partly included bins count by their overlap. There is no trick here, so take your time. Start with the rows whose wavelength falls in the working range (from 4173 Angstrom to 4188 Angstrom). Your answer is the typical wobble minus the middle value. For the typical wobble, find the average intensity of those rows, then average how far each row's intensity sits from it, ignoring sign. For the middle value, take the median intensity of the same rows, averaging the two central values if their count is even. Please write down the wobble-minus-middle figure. -9.5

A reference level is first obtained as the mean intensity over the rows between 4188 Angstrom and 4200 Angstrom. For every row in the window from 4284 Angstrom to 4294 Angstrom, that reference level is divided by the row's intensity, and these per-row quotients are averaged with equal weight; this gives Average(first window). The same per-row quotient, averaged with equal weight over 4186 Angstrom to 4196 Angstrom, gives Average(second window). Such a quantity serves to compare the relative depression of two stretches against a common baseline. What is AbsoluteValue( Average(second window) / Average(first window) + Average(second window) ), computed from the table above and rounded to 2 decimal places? 1.99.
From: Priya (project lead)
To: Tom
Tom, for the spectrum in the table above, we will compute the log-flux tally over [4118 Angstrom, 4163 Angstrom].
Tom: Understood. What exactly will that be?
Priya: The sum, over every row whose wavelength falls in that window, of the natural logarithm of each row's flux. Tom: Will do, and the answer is 56.0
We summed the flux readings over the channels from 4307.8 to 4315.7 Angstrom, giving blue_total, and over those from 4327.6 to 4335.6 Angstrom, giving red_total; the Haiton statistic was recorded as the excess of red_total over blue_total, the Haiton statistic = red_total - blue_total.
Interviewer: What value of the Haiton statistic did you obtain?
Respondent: 11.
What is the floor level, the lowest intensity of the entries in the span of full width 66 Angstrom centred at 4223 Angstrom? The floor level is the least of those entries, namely 8.76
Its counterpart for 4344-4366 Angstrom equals 10.87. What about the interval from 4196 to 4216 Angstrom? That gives 9.24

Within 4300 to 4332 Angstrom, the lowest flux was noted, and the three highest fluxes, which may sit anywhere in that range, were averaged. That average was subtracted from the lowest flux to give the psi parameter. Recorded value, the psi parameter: -4.8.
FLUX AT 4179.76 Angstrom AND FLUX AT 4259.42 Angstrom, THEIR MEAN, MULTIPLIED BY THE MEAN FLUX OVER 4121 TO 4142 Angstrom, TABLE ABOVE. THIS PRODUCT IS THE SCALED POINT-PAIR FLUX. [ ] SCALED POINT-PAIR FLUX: 106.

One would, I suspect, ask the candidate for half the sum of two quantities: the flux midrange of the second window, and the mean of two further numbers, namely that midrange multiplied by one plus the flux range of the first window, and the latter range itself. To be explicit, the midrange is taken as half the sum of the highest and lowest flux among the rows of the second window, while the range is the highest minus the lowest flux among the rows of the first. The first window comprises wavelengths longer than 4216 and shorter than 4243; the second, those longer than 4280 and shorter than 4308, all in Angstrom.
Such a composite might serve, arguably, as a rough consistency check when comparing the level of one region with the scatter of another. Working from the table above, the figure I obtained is 17.2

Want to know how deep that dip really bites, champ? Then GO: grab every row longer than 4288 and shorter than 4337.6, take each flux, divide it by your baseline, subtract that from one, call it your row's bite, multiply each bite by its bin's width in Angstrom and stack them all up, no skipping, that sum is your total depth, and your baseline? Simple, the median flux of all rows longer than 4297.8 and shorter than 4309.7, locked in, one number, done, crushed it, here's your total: -9.5 Angstrom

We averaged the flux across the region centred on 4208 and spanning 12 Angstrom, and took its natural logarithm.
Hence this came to 2.37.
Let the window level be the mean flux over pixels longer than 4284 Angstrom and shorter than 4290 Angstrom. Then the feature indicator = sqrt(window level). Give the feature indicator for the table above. 3.21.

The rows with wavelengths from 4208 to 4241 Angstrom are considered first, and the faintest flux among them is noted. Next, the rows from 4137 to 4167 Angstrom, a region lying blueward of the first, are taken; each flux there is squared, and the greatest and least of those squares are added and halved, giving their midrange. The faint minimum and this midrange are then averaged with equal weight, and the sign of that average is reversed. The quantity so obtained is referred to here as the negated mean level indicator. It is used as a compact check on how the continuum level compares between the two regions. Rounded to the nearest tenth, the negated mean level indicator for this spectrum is -59.3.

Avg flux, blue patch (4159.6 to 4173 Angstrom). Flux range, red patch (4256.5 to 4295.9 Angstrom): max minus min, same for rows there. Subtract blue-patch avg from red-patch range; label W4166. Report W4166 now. -8.2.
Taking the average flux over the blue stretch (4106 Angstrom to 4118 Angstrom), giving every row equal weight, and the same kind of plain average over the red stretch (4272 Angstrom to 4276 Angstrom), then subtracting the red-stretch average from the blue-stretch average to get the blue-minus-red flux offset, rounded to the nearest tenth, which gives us 1.0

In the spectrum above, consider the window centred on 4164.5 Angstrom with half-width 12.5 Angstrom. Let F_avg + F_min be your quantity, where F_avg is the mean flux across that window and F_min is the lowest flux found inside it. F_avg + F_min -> 19.1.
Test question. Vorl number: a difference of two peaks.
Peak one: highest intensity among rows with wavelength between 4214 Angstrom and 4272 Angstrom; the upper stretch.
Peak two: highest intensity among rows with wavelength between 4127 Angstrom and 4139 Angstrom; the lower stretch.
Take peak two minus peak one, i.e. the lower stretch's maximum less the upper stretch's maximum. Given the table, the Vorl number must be -1.4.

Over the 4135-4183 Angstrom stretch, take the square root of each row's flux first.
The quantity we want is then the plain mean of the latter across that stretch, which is 3.19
